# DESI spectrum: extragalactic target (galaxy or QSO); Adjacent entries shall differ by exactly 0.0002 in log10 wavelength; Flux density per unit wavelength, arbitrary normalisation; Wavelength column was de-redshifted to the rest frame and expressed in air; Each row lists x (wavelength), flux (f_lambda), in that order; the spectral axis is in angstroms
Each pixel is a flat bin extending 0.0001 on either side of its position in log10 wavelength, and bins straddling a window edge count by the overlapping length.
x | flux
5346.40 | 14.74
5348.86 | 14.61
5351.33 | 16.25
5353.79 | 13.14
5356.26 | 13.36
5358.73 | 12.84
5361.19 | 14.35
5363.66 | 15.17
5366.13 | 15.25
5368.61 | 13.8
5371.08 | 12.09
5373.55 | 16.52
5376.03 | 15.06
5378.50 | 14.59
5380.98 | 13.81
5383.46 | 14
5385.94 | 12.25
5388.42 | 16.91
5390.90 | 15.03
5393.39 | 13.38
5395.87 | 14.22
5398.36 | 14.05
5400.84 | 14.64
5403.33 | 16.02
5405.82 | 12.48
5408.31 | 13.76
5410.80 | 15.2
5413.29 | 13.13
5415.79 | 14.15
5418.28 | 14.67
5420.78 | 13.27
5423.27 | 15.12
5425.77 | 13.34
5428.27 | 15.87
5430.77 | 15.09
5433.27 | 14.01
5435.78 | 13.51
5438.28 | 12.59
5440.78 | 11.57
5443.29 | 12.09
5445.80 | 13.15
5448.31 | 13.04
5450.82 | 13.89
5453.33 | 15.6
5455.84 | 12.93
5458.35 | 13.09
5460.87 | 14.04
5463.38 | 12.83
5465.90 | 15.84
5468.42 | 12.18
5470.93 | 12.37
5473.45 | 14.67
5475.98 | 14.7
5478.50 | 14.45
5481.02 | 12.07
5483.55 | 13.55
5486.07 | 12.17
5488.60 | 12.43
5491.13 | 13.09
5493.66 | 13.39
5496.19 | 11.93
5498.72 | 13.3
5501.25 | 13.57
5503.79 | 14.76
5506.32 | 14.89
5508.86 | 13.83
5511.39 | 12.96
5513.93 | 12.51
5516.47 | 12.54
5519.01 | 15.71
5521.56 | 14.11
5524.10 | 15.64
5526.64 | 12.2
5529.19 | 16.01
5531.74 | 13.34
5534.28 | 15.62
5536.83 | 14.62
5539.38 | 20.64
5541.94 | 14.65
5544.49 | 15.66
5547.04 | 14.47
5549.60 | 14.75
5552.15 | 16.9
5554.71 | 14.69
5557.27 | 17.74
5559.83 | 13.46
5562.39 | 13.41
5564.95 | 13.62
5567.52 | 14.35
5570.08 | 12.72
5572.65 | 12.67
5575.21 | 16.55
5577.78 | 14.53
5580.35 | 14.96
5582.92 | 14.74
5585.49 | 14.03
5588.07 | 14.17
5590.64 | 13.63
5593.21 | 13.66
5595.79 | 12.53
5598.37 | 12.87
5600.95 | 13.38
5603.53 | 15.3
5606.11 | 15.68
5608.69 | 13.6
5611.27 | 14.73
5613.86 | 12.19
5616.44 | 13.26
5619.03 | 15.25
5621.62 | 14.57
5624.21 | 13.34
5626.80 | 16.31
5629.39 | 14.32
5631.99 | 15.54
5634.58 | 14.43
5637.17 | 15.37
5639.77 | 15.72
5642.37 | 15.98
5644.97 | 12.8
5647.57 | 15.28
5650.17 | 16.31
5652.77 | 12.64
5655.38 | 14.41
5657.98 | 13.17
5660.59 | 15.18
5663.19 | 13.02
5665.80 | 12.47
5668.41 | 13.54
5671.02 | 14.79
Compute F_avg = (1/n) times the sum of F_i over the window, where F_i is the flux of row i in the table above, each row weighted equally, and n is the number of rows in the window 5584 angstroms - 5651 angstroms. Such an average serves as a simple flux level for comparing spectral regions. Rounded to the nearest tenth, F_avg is 14.4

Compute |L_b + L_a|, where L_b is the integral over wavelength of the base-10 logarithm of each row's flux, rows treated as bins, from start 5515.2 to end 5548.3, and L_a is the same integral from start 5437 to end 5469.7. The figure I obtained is 75.5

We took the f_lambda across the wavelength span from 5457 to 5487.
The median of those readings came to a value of 13.3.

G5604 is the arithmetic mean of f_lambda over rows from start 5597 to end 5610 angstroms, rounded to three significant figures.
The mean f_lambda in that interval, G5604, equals 14.2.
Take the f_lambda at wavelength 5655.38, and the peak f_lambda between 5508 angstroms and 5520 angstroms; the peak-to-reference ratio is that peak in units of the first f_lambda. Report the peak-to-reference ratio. 1.09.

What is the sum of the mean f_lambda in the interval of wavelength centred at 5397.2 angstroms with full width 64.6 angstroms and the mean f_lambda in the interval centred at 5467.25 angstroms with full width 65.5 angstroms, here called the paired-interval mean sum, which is 27.6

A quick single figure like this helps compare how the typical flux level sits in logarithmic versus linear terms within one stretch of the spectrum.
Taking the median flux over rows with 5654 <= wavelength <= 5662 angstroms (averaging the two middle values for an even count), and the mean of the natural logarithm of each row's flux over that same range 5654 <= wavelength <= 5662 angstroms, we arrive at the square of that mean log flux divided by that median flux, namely 0.489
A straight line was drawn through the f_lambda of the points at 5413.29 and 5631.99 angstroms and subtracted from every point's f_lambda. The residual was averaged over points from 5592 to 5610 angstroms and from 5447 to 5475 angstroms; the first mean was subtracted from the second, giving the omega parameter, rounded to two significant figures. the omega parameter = 1.4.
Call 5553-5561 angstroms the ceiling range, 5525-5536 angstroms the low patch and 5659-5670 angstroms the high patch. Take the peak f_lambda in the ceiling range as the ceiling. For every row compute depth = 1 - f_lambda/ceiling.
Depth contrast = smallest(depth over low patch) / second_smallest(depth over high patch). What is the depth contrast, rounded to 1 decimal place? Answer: 0.4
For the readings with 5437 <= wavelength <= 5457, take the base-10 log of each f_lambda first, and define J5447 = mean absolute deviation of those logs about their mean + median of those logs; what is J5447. 1.14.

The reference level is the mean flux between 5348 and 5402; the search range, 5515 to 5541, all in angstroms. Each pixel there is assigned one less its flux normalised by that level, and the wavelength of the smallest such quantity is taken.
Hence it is 5539.38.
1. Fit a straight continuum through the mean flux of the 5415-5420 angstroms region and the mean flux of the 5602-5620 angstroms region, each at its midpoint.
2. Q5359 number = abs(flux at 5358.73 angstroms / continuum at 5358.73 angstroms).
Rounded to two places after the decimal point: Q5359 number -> 0.89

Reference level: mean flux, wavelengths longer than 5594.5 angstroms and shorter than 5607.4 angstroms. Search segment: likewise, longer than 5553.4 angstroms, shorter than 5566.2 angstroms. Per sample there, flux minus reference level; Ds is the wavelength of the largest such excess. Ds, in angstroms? 5557.27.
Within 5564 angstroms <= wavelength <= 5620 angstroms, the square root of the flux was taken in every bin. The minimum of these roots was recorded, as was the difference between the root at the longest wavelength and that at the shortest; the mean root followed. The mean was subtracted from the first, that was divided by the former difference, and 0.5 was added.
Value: -0.66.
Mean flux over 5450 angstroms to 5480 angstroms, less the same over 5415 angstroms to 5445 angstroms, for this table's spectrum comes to 0.11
